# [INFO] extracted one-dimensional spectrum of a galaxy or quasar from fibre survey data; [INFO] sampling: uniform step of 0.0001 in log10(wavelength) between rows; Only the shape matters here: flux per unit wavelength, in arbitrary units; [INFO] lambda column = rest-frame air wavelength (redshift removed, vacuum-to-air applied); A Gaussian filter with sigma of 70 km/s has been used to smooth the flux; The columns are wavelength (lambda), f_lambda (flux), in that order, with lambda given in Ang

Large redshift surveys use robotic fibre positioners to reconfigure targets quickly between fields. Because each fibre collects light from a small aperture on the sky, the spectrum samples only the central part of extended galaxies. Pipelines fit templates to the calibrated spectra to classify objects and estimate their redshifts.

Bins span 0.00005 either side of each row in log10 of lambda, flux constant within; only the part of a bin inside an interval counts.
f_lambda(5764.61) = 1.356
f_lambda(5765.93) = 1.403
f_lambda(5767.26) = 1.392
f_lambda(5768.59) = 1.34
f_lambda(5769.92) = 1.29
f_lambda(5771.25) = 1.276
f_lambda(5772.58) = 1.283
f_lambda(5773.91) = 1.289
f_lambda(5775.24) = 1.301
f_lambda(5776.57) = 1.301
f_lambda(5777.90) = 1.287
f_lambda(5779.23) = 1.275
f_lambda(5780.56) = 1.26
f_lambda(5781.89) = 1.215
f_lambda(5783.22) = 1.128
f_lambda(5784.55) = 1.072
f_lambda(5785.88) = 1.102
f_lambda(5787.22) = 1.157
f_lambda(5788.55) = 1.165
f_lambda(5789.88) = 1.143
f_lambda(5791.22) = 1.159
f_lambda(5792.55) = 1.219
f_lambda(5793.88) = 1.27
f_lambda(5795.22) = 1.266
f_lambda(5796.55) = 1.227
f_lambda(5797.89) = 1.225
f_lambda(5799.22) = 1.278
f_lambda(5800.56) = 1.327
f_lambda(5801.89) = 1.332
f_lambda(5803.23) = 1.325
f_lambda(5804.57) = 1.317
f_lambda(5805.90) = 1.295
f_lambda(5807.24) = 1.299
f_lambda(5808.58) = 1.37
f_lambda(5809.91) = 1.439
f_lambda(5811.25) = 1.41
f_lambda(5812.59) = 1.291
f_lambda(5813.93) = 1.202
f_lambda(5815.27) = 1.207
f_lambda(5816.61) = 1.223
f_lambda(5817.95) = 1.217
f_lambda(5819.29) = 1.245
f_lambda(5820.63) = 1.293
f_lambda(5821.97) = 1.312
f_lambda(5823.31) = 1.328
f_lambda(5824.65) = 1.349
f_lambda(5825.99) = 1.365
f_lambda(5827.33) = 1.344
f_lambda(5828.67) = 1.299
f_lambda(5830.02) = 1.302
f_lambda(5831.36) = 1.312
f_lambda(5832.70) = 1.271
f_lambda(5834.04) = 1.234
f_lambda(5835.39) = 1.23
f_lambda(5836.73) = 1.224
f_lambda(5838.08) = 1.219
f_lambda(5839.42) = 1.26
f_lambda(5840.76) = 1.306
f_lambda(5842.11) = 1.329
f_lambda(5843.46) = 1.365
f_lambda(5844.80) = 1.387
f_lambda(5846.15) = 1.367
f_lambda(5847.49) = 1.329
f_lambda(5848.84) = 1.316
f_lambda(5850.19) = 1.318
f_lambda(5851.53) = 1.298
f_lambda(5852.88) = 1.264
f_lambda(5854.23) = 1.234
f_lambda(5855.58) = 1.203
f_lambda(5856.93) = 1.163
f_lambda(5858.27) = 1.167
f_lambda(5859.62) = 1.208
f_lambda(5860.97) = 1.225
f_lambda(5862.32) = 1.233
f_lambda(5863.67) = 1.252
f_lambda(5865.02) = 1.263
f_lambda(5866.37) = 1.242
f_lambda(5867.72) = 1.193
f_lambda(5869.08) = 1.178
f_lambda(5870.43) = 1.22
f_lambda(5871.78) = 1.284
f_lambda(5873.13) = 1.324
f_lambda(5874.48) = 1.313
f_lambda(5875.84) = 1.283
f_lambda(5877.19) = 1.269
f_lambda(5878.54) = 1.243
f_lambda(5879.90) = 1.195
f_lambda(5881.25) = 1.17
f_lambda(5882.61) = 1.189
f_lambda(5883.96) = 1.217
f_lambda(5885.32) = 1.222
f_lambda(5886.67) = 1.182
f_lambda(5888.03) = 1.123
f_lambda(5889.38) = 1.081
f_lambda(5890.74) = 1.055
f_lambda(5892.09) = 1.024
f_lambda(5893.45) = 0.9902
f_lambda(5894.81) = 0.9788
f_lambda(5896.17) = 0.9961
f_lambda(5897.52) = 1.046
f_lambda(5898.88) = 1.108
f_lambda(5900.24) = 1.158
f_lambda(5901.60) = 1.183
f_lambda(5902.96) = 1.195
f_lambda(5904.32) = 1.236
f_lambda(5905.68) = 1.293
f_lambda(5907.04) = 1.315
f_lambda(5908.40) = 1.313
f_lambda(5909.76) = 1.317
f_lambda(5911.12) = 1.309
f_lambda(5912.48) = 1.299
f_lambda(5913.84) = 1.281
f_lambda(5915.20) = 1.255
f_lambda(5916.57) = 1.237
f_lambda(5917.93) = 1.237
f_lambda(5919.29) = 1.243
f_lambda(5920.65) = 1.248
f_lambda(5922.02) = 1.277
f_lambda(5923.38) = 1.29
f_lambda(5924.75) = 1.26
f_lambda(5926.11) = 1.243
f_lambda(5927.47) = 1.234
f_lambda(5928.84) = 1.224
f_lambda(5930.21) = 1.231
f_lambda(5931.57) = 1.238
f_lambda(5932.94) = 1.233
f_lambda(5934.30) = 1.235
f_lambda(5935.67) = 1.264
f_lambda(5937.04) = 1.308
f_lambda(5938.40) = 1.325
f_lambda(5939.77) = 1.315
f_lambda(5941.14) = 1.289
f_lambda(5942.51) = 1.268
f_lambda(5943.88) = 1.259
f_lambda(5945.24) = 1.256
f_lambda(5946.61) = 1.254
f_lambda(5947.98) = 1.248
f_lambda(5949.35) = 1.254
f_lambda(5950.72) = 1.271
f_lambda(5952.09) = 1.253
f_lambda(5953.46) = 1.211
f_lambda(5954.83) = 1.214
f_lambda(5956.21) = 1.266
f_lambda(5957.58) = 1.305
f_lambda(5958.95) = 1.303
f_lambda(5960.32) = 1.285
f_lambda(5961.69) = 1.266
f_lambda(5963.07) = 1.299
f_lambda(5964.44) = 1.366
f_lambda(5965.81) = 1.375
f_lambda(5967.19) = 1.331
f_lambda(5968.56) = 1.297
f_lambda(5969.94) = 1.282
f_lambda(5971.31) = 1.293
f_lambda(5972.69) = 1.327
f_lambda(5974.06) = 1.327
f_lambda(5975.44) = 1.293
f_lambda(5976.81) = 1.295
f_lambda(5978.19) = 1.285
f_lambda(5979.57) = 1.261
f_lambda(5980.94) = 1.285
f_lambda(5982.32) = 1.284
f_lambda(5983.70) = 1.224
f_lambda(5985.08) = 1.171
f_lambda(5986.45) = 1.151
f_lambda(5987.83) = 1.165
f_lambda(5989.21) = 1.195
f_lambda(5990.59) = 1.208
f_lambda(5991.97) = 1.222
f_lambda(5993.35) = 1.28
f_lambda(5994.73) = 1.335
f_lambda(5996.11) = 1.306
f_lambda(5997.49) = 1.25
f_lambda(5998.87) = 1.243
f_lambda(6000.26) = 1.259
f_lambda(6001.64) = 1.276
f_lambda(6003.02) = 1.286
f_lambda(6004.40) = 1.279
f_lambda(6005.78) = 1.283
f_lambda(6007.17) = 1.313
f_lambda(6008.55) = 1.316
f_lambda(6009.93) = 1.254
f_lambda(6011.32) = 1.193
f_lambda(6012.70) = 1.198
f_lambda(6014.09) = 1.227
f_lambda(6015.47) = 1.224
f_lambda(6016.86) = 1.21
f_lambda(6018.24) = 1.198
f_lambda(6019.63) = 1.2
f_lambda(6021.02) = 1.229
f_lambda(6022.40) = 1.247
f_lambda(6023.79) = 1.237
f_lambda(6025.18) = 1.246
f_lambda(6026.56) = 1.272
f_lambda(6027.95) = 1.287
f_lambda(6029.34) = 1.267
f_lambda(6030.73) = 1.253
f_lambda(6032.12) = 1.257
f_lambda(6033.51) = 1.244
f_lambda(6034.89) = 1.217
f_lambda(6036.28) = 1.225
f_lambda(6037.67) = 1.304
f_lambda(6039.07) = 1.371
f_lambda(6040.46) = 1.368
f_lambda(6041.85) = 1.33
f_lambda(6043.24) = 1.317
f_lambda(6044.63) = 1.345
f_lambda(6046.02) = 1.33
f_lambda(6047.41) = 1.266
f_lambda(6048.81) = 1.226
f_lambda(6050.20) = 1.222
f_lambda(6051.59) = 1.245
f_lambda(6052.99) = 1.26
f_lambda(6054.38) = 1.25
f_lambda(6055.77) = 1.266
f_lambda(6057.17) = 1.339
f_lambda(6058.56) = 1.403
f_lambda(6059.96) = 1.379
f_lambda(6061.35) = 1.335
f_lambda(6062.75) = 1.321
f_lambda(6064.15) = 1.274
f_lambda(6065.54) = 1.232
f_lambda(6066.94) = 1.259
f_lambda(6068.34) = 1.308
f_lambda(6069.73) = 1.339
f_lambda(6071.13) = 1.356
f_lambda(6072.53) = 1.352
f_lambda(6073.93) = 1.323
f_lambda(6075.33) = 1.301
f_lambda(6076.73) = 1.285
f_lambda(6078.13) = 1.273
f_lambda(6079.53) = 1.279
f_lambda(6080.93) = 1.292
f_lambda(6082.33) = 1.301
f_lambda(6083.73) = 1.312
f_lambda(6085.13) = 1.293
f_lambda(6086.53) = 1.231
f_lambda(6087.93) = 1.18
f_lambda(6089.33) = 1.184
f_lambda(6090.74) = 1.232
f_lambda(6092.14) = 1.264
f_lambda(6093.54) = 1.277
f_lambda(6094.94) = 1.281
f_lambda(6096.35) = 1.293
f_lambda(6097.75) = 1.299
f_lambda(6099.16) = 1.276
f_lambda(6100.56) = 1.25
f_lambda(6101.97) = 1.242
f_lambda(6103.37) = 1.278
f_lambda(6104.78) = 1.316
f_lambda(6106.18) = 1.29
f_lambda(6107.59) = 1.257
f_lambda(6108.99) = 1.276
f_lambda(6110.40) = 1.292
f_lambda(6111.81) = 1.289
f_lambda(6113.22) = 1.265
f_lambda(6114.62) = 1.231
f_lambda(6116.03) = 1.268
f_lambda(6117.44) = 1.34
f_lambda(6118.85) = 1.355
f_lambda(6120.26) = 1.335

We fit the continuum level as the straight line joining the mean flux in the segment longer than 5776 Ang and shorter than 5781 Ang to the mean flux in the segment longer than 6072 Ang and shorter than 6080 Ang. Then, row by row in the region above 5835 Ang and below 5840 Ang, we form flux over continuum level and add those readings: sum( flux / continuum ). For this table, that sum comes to 3.8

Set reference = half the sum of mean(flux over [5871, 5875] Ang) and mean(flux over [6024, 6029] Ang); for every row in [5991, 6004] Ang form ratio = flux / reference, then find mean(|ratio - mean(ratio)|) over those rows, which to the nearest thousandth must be 0.020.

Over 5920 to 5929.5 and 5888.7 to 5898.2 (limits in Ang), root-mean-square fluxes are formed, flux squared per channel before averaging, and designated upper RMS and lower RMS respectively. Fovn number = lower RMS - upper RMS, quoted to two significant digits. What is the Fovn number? -0.23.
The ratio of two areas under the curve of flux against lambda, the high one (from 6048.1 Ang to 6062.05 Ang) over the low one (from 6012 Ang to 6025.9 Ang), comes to 1.06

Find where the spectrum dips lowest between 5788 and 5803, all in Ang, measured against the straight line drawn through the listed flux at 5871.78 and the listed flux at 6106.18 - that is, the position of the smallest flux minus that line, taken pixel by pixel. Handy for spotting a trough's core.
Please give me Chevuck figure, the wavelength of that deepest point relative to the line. 5789.88 Ang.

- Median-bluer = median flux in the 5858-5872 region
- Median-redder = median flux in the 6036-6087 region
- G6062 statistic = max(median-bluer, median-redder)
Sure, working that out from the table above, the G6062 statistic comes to 1.30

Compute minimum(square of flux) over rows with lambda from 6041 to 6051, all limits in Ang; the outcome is 1.49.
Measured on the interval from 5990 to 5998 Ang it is 1.46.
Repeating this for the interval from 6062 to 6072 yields 1.52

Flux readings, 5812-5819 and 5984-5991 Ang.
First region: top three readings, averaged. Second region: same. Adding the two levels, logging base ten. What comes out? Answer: 0.386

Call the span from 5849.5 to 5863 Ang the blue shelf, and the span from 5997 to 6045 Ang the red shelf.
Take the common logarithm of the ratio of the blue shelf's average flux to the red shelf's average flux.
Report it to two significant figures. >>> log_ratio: -0.011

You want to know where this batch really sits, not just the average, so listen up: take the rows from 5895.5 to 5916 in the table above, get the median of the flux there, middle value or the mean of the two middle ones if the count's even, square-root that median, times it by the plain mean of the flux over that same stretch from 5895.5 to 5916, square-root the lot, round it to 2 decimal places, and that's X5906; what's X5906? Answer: 1.17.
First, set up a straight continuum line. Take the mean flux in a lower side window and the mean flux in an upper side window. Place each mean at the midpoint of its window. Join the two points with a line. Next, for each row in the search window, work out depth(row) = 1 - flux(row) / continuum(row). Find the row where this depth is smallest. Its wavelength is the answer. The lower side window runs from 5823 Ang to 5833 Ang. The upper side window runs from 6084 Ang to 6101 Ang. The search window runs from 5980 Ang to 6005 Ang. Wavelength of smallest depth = 5994.73 Ang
